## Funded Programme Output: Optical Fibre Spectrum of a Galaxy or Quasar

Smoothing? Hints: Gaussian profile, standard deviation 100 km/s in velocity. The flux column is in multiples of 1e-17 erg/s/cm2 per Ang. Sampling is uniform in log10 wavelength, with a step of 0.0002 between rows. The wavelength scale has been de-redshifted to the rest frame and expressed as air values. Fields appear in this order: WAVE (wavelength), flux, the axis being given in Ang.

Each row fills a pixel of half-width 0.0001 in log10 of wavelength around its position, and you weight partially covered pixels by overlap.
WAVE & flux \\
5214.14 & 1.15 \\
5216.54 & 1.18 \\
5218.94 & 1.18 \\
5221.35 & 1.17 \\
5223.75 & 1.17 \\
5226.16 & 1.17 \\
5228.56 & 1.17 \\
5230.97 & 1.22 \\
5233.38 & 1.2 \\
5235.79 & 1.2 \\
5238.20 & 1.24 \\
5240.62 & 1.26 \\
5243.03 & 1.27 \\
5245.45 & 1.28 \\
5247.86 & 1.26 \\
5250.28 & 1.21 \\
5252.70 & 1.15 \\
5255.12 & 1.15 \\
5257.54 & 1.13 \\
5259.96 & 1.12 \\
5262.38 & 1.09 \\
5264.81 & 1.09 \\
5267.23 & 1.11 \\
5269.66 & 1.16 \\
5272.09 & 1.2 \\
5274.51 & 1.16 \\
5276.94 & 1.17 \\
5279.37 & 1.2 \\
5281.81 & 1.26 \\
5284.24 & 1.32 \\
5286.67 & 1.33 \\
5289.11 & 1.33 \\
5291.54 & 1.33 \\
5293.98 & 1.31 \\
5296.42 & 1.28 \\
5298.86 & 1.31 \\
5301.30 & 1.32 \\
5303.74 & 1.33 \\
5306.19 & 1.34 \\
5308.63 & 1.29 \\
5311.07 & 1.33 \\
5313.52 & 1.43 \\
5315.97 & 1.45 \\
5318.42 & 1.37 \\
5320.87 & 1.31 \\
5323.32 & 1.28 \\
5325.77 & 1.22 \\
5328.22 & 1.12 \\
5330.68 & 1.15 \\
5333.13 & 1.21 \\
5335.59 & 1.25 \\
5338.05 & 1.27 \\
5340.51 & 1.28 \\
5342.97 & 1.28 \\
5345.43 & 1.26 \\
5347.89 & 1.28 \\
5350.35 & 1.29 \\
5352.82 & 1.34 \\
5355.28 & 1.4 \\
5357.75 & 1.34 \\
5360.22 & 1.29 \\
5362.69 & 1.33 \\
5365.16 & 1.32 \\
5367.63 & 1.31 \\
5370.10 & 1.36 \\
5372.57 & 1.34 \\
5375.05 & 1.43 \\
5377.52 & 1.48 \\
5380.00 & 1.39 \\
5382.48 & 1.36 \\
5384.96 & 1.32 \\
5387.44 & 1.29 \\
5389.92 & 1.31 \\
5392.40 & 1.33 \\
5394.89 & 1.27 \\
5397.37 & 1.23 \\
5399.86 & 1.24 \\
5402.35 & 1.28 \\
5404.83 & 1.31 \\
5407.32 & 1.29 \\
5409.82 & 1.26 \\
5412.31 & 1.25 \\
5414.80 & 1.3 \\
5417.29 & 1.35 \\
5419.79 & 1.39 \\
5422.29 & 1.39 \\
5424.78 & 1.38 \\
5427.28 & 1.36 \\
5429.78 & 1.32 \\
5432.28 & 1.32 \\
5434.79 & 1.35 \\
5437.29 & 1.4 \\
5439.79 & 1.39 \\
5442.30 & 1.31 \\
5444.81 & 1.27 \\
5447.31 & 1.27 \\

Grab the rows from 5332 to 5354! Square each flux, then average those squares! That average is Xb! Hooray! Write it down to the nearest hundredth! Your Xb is 1.62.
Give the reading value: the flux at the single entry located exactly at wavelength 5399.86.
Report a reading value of 1.24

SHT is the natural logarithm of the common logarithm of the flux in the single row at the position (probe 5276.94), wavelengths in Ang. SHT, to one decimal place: -2.7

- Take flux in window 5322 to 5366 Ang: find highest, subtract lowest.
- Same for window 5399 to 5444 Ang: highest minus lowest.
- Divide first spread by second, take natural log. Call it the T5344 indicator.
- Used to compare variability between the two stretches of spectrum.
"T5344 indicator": 0.56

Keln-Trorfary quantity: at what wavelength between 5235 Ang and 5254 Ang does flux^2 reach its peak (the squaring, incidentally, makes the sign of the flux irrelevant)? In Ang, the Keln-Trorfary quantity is 5245.45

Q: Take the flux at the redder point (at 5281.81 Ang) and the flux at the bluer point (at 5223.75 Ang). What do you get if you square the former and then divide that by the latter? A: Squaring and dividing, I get 1.36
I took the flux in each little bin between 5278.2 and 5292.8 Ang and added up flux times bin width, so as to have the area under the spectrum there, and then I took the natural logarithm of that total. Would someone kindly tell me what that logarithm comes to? 2.9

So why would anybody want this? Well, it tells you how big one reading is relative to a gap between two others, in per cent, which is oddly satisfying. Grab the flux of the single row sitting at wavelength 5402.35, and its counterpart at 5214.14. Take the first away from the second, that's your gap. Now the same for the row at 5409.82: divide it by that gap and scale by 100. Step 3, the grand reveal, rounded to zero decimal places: -969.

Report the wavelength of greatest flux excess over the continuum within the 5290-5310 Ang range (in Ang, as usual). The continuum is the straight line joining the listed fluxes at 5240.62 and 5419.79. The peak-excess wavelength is 5291.54 Ang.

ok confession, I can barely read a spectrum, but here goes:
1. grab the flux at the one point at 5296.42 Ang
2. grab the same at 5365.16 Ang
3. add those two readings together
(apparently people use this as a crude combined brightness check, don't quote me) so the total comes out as 2.60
